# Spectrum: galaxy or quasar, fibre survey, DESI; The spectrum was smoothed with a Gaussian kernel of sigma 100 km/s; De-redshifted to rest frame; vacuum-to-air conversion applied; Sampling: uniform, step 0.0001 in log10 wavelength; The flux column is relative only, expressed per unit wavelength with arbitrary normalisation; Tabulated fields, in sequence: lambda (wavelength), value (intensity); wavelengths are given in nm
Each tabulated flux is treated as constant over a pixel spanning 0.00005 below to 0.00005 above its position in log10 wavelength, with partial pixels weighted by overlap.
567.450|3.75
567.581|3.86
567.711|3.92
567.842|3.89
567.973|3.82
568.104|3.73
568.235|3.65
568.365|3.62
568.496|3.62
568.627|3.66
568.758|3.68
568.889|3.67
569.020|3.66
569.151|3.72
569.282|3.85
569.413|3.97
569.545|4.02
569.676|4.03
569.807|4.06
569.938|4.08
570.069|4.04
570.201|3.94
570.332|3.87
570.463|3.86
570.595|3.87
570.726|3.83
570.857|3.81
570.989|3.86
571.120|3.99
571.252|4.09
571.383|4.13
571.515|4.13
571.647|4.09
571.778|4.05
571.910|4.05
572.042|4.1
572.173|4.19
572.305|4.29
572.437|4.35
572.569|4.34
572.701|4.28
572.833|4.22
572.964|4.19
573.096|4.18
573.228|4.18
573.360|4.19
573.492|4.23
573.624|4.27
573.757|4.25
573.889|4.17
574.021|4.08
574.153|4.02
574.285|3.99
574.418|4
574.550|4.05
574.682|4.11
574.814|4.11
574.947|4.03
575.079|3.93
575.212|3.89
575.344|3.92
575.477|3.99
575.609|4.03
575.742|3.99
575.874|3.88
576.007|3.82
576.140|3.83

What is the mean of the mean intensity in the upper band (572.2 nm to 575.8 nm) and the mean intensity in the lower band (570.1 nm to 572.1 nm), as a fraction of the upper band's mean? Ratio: 0.983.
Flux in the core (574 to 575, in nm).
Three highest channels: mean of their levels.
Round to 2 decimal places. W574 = 4.10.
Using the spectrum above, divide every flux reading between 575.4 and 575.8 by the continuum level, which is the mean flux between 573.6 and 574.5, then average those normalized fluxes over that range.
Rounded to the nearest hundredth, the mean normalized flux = 0.97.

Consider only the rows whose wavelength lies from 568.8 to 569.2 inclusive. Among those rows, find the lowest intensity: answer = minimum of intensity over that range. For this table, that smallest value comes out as 3.66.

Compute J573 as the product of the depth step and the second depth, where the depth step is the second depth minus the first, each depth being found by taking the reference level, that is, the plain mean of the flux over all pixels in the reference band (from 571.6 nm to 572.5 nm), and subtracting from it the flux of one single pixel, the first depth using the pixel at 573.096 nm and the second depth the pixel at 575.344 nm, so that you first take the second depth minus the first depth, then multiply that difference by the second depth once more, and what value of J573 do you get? 0.06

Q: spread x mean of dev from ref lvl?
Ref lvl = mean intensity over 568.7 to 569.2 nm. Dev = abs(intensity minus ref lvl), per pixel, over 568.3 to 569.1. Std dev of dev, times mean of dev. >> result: 0.001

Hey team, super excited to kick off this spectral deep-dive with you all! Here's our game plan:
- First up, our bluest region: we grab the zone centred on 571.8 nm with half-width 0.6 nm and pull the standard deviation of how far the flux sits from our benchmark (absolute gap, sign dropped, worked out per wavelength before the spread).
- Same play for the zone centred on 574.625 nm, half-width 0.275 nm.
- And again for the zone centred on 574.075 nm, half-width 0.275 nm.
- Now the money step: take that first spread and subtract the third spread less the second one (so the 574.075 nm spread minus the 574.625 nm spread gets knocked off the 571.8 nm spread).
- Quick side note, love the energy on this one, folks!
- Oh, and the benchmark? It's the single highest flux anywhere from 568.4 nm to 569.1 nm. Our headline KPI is 0.049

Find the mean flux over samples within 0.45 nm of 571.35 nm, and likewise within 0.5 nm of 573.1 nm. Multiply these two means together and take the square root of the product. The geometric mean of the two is 4.13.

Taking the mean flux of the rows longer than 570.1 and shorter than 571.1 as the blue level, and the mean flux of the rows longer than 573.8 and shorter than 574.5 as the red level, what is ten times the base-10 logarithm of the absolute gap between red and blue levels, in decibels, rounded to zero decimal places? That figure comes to -7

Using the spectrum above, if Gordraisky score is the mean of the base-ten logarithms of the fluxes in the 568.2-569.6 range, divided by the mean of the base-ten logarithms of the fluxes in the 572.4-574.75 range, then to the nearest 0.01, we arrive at 0.92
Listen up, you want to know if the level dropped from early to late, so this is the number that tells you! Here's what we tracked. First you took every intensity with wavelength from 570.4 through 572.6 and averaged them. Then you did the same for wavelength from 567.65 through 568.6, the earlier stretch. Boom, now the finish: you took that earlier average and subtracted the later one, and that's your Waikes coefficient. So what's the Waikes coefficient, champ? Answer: -0.31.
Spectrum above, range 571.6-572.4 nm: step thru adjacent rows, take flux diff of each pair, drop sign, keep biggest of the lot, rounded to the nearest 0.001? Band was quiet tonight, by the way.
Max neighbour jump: 0.100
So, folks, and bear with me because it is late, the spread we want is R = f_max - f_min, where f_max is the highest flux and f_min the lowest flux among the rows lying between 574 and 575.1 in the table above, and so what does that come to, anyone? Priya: 0.18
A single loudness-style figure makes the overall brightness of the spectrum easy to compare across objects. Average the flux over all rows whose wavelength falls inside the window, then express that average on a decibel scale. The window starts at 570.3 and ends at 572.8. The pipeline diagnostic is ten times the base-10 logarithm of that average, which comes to 6.09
